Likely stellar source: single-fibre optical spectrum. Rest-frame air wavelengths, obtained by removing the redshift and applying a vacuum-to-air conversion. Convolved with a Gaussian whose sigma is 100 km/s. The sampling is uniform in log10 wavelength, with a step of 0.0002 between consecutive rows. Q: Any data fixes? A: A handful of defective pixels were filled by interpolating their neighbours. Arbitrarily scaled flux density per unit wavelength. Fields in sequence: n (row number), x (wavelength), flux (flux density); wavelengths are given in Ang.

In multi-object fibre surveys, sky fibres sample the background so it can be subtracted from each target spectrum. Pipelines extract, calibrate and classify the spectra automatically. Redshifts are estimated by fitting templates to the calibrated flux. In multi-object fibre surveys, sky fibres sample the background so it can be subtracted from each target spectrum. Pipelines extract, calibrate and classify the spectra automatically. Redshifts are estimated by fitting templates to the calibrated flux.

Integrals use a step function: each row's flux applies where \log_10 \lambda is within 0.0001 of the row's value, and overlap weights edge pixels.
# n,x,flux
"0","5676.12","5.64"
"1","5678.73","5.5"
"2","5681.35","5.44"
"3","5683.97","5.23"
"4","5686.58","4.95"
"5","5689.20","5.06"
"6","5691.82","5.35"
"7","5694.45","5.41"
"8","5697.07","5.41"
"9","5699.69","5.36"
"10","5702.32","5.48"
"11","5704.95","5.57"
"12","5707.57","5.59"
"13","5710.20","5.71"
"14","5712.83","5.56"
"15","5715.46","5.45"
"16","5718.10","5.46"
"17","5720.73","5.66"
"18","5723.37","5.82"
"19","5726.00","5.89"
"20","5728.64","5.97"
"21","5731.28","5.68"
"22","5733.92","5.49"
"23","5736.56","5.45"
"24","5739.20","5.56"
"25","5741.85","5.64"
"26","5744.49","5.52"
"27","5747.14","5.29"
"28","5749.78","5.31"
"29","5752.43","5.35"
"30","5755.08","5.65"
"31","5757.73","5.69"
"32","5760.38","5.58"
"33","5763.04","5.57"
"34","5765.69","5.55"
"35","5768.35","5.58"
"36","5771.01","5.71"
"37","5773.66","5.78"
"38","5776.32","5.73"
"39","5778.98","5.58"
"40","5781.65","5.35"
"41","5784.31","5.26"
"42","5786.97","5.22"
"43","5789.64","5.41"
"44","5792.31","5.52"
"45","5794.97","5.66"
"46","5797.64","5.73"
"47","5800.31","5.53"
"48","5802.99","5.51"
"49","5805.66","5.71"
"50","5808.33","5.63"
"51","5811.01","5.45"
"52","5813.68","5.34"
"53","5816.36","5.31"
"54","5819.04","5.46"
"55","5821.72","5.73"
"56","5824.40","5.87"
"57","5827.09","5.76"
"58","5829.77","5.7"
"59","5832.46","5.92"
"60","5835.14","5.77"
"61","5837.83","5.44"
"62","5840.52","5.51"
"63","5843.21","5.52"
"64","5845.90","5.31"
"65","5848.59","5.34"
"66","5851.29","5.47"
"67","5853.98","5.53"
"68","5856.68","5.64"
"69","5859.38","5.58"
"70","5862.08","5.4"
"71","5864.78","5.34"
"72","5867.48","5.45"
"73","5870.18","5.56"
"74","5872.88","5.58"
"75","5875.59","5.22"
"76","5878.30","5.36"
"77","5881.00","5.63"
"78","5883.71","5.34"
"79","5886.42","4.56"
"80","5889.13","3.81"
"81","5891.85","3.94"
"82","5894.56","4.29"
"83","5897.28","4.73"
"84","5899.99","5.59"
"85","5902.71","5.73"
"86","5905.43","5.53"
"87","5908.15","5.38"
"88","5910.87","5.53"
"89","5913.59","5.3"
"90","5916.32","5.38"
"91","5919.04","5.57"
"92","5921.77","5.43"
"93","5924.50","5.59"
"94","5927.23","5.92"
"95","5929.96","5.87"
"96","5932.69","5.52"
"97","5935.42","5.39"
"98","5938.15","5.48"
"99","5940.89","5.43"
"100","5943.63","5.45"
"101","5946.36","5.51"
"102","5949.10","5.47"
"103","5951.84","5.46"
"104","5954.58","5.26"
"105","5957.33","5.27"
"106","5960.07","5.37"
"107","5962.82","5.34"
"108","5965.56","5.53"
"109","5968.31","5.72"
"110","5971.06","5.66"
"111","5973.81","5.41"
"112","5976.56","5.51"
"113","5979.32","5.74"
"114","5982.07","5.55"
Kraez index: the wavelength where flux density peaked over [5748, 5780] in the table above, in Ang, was 5773.66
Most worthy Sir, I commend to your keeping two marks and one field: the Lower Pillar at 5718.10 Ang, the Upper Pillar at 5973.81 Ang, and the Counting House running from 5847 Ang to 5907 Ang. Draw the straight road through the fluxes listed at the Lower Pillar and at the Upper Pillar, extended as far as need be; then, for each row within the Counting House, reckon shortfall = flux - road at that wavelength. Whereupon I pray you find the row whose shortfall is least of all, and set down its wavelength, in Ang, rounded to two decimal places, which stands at 5889.13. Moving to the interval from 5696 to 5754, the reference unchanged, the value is 5747.14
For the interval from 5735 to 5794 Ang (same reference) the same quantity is 5786.97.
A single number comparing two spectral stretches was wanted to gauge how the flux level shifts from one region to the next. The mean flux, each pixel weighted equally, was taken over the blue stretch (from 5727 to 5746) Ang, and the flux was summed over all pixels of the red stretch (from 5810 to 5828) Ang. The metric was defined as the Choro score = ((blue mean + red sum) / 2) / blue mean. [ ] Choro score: 3.97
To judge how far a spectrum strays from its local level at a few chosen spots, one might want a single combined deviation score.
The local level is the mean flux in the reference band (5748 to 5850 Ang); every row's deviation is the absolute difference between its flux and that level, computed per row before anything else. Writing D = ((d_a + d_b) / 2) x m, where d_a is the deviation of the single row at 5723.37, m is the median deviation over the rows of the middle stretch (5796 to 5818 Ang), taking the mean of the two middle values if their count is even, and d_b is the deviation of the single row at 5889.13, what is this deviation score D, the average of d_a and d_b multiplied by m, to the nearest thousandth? 0.131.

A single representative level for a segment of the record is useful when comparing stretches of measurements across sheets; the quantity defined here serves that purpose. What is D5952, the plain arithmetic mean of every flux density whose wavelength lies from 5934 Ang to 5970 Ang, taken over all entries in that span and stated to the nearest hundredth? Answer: 5.44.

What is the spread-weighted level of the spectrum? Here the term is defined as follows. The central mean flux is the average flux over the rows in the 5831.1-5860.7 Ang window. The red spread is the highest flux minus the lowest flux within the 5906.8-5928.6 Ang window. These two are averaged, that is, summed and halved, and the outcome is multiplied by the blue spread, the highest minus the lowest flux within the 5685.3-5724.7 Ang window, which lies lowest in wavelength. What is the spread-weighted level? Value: 2.7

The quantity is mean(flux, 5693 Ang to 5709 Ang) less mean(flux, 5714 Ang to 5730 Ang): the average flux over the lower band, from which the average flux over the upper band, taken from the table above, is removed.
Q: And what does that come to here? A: -0.2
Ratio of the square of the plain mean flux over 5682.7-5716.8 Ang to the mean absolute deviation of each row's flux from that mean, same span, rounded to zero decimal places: 185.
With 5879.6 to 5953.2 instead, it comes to 74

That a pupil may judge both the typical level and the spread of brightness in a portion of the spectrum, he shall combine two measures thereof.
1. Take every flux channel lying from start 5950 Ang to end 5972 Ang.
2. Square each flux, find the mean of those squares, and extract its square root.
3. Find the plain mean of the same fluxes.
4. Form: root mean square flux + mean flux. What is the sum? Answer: 10.9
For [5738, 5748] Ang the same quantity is 11.0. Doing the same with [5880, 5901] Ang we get 9.5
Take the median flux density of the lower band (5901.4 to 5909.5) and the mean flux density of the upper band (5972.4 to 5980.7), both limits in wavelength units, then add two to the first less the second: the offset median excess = 1.98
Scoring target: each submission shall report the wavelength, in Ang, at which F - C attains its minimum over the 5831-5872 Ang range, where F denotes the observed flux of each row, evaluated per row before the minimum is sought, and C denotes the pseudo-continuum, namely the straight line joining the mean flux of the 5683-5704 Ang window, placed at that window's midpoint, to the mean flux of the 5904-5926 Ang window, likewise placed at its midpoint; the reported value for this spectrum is 5845.90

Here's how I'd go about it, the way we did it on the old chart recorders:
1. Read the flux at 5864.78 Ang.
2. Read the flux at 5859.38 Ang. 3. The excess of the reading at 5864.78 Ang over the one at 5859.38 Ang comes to -0.24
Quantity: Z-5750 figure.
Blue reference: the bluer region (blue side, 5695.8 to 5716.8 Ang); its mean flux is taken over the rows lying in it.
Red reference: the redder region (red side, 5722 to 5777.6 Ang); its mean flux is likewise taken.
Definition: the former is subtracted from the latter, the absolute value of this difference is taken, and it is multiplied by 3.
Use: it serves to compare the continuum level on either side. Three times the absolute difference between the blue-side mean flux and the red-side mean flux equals 0.28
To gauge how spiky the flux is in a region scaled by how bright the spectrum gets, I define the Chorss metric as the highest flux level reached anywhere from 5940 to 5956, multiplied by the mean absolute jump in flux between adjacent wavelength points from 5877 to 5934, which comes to 1.66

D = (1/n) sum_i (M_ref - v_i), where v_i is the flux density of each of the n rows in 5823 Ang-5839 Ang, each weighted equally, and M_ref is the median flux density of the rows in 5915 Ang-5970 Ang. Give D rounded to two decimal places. -0.28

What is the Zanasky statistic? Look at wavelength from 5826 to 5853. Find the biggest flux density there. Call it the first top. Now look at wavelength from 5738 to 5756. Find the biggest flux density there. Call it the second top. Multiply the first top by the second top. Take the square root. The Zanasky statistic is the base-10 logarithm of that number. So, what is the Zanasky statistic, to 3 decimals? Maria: 0.762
